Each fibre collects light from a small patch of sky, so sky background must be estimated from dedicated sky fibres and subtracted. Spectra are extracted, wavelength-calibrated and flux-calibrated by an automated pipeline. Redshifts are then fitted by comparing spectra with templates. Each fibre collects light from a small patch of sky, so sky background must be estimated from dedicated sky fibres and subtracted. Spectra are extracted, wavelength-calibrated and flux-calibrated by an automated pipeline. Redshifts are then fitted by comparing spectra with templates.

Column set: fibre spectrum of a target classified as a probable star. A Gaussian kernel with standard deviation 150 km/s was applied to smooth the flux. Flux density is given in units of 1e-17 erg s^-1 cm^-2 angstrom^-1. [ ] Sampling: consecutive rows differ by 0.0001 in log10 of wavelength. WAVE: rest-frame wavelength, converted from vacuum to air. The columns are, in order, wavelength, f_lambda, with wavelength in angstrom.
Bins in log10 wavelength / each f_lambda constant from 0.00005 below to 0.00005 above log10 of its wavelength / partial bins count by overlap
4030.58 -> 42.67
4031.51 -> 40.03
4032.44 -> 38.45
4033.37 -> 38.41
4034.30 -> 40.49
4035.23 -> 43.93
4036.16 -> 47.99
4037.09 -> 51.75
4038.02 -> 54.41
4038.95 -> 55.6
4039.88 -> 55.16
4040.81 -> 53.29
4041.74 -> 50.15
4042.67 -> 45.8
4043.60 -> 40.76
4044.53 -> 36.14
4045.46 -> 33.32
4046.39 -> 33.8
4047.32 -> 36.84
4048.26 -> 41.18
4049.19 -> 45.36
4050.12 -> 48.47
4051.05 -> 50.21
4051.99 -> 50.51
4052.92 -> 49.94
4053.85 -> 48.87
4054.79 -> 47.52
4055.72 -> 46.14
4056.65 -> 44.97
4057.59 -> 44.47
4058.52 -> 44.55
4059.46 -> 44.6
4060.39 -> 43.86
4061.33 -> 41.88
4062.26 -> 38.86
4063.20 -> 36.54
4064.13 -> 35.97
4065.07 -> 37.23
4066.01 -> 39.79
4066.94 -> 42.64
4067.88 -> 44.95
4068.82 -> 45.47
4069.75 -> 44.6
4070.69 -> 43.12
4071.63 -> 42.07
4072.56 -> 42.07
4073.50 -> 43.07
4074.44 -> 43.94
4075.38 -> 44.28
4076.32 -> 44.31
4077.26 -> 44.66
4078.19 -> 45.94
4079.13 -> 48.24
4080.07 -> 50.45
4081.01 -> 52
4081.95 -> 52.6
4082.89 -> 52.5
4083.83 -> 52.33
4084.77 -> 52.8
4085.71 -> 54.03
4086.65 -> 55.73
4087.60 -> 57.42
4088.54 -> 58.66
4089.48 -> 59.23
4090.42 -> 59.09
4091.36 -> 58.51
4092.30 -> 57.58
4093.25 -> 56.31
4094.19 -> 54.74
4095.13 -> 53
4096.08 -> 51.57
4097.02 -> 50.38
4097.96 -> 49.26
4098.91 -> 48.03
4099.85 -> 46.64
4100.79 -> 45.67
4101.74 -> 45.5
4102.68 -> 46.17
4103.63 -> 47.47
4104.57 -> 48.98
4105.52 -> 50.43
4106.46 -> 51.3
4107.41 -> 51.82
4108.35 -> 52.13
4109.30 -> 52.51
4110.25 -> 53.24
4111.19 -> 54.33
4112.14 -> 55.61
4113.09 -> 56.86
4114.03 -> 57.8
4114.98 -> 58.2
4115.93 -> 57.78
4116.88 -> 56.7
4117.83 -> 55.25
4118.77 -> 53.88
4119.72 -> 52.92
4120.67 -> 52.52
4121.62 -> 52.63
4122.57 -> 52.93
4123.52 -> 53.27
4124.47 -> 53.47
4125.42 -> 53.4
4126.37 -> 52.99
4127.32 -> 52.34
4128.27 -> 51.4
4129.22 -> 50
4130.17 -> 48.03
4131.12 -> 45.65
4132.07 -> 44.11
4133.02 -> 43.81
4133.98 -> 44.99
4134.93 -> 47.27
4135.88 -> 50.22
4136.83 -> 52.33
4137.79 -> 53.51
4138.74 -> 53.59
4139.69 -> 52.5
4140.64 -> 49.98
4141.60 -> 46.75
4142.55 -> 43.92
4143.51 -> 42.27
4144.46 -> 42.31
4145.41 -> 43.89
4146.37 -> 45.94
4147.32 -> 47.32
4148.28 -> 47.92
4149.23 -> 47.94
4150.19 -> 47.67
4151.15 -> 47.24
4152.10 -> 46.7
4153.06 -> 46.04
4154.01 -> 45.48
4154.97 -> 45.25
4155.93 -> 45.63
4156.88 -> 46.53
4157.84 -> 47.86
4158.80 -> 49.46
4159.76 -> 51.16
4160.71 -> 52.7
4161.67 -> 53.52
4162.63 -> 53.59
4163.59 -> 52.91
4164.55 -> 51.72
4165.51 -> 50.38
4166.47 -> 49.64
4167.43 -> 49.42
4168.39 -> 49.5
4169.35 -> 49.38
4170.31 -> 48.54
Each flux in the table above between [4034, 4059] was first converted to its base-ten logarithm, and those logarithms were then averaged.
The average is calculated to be 1.66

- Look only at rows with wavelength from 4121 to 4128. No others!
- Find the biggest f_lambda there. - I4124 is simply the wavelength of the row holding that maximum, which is 4124.47 angstrom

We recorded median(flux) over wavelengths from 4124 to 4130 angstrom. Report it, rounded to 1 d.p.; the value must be 52.7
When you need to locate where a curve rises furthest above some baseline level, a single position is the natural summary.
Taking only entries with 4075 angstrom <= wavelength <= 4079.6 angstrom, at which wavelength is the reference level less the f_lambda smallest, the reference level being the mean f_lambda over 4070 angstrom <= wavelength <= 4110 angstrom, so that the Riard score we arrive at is 4079.13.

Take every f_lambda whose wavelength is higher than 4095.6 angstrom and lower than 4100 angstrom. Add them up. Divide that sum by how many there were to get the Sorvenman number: 49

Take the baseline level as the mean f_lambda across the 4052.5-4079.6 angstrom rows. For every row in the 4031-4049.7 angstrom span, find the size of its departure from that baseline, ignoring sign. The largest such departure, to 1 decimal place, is 12.0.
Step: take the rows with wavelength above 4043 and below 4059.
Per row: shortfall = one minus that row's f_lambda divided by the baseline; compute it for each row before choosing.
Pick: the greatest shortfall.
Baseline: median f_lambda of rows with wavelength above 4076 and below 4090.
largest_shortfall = 0.37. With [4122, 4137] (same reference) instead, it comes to 0.17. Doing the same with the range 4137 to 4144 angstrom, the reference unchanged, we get 0.19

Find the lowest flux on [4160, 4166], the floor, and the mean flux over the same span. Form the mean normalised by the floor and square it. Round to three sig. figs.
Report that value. 1.08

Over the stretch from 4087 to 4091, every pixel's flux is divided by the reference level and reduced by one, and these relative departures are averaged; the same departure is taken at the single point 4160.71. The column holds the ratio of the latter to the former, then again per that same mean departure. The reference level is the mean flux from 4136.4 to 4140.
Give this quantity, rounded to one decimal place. -0.5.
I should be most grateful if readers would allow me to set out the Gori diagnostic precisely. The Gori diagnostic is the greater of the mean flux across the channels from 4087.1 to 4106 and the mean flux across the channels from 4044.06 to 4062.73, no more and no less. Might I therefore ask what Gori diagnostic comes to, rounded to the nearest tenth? 52.2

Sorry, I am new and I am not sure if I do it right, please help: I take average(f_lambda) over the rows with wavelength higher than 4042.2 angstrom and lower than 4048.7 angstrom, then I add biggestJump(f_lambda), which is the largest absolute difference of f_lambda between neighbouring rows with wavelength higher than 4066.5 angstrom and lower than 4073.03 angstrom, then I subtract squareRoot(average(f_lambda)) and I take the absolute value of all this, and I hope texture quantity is 34.4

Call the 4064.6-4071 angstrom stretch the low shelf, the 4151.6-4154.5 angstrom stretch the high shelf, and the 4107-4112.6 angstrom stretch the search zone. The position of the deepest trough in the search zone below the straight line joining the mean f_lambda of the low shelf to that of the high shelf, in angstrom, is 4107.41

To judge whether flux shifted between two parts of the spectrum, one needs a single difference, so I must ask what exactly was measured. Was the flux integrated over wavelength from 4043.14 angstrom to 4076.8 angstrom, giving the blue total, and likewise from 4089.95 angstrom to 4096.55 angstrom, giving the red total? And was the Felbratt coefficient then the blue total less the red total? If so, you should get 1074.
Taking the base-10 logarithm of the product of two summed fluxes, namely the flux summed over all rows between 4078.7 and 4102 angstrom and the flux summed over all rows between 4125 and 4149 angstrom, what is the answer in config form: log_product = 6.20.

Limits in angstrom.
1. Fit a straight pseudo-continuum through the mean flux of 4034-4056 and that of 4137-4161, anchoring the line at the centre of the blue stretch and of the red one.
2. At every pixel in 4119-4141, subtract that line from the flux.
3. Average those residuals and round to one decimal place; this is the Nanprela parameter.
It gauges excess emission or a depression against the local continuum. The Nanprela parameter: 3.3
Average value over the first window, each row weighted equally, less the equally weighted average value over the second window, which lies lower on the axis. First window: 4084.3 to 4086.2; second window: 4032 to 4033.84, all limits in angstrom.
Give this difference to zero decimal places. 15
